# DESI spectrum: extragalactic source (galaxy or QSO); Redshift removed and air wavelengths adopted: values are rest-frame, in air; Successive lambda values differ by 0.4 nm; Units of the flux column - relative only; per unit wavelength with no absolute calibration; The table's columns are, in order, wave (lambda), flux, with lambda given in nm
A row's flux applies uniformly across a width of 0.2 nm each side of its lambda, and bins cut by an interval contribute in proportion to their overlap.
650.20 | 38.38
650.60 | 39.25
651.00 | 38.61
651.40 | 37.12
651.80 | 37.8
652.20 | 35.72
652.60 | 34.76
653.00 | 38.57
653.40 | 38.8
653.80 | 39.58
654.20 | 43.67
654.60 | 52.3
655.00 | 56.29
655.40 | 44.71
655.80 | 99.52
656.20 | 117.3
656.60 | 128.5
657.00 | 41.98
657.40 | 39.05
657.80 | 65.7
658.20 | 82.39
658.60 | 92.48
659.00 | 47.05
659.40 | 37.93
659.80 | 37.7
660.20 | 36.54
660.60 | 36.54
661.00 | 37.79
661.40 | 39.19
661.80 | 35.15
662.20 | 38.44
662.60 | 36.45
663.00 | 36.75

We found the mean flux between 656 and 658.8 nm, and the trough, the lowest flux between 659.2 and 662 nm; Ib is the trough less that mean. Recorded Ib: -46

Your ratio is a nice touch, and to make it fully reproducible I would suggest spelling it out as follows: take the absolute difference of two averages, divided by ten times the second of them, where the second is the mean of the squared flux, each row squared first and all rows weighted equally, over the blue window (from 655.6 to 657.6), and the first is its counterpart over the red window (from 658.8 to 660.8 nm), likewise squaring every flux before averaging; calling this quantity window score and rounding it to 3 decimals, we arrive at 0.082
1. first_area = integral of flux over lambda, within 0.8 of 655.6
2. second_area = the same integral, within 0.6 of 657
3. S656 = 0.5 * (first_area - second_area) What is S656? 22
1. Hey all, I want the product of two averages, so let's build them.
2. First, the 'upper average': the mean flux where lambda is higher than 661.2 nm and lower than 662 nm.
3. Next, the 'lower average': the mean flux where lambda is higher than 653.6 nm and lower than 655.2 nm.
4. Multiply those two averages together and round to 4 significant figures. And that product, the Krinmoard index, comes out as 1783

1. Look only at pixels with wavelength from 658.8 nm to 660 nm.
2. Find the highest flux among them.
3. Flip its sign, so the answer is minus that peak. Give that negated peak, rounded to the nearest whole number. -47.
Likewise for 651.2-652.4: -38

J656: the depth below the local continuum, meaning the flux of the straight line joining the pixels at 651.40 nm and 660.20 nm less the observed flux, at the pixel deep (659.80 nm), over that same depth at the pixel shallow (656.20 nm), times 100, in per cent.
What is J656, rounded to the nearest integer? 1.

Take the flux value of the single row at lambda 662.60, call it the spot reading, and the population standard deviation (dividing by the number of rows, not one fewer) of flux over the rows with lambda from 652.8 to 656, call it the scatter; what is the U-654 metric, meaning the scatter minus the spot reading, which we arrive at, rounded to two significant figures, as -17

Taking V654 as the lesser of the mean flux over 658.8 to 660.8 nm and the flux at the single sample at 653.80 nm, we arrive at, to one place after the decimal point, 39.2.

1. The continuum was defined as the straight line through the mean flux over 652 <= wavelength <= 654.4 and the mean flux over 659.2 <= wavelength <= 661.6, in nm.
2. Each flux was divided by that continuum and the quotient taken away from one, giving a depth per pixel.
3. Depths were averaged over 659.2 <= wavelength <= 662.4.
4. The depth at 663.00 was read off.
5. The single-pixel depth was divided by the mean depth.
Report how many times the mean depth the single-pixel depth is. 3.5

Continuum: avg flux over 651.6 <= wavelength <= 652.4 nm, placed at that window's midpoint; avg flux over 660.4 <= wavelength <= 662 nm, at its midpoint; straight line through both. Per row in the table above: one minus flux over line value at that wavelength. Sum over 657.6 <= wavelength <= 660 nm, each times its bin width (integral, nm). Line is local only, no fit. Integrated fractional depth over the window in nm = -1.5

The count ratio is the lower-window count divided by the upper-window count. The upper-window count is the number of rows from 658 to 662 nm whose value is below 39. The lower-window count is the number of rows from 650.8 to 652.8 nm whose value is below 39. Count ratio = 0.83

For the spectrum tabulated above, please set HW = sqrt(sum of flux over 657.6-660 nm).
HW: 19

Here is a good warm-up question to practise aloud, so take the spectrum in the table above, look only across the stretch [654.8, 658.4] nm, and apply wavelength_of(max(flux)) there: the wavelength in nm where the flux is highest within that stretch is 656.60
